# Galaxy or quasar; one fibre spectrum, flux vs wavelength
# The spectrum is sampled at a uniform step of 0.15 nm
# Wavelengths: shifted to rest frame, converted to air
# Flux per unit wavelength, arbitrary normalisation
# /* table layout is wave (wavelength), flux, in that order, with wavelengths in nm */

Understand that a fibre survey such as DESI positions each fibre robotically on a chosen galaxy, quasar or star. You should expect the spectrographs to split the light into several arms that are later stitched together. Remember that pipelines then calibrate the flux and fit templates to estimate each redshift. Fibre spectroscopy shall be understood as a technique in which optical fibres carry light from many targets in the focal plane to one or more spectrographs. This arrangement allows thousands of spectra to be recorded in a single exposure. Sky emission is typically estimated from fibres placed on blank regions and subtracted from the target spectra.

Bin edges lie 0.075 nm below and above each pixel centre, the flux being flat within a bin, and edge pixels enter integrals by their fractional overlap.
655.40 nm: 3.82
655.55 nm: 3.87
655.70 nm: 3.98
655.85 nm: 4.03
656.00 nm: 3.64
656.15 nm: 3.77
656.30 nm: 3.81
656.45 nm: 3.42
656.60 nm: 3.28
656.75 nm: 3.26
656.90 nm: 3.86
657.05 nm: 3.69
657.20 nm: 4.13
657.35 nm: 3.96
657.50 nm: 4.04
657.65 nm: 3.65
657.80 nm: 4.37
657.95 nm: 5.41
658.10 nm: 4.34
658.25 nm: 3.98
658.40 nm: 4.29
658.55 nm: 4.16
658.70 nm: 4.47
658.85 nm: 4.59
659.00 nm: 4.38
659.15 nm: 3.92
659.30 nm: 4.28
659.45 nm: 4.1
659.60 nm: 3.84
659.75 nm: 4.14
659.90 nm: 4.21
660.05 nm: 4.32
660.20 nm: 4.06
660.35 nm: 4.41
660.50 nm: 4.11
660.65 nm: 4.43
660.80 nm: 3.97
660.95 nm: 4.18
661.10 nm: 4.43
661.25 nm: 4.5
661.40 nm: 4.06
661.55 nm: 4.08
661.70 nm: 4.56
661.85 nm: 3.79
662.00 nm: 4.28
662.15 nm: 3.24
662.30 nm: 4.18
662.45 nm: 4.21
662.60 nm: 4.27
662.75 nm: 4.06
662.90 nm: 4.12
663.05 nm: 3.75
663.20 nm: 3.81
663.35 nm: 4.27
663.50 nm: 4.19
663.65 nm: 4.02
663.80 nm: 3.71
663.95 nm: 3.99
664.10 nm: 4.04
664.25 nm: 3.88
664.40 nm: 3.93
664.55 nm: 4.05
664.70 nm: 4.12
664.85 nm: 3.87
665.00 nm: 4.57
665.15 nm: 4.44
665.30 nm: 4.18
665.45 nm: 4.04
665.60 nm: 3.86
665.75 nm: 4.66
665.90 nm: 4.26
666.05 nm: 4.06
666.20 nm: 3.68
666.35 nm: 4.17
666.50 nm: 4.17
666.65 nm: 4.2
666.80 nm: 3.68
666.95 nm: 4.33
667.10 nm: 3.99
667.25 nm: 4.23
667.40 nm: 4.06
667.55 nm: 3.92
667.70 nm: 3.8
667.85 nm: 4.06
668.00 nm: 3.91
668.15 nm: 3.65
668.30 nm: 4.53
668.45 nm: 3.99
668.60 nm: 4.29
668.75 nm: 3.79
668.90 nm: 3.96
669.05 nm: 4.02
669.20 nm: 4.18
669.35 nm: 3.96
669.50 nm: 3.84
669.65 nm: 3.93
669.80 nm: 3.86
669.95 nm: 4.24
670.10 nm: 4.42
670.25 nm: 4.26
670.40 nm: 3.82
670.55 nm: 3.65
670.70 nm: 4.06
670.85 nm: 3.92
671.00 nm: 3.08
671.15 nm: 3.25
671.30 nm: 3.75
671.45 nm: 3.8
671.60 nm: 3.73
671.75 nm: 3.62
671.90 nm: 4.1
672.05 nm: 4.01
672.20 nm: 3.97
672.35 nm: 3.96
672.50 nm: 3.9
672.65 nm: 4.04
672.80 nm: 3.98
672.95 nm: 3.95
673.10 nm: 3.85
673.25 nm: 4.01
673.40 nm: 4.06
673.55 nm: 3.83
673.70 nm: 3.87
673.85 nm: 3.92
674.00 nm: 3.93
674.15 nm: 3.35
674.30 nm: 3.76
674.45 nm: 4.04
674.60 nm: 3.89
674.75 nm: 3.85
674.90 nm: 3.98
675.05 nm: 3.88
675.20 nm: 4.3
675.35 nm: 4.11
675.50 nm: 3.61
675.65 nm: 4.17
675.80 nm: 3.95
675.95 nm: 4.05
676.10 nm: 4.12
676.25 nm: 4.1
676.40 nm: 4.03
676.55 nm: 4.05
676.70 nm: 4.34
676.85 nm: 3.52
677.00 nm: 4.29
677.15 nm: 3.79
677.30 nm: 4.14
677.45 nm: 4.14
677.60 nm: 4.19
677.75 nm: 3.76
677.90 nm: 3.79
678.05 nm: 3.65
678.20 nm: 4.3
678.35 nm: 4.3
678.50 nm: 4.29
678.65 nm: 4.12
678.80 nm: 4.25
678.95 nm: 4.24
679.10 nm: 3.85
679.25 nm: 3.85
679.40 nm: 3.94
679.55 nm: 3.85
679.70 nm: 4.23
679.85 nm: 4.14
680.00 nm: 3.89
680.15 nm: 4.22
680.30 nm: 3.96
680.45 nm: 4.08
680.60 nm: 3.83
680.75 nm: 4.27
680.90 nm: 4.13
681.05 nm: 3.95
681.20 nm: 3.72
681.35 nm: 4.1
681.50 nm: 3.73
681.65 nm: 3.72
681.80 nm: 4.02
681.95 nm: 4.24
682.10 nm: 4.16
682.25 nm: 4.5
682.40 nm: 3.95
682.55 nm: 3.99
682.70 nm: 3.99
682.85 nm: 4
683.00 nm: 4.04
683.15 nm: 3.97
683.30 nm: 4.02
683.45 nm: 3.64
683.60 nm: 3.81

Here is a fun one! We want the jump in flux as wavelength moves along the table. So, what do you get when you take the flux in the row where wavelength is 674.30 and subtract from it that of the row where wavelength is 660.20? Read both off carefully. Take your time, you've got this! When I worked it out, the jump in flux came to -0.30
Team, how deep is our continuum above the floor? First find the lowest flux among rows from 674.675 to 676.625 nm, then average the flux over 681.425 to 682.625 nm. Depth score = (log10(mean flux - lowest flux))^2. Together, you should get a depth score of 0.14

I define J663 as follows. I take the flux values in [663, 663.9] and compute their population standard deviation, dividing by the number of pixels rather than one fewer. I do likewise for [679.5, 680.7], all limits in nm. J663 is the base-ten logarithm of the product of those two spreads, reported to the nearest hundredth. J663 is -1.48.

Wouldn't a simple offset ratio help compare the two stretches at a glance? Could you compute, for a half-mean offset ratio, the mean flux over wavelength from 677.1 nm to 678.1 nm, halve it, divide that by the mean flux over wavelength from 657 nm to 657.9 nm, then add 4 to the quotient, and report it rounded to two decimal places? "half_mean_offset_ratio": 4.49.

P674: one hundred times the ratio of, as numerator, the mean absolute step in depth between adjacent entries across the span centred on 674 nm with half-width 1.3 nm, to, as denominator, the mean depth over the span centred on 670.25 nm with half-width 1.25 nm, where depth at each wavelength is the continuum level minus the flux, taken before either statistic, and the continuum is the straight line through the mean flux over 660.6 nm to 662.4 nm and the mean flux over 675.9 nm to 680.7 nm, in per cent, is 85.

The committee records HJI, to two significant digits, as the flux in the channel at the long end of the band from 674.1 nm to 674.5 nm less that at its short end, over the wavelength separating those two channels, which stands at 2.3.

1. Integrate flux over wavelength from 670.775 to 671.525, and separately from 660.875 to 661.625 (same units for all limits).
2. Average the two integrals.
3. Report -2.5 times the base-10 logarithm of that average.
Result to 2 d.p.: -1.17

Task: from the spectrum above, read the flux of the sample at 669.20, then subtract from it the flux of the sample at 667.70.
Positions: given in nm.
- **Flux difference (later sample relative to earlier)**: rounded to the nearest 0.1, 0.4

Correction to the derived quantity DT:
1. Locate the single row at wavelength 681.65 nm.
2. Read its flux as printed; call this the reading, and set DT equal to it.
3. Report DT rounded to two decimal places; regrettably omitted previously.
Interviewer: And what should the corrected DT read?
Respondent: 3.72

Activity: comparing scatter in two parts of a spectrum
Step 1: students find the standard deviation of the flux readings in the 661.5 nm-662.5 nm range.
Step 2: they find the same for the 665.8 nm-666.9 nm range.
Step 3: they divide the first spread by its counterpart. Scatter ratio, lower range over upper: 1.7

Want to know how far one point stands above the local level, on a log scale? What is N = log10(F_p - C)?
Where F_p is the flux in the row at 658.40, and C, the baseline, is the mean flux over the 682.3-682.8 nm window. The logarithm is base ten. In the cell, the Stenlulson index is -0.5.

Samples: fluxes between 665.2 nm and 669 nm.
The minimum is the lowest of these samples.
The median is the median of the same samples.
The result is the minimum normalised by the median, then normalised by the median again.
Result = 0.221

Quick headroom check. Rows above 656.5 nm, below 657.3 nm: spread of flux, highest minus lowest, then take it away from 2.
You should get 1.1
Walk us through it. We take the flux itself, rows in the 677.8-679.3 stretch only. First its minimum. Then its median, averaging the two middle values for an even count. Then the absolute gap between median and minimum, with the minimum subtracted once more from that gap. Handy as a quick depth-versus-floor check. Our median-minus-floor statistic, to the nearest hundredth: -3.12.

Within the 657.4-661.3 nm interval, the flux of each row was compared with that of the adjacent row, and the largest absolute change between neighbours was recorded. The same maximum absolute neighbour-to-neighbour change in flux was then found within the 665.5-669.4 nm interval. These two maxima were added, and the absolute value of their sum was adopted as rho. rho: 1.95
